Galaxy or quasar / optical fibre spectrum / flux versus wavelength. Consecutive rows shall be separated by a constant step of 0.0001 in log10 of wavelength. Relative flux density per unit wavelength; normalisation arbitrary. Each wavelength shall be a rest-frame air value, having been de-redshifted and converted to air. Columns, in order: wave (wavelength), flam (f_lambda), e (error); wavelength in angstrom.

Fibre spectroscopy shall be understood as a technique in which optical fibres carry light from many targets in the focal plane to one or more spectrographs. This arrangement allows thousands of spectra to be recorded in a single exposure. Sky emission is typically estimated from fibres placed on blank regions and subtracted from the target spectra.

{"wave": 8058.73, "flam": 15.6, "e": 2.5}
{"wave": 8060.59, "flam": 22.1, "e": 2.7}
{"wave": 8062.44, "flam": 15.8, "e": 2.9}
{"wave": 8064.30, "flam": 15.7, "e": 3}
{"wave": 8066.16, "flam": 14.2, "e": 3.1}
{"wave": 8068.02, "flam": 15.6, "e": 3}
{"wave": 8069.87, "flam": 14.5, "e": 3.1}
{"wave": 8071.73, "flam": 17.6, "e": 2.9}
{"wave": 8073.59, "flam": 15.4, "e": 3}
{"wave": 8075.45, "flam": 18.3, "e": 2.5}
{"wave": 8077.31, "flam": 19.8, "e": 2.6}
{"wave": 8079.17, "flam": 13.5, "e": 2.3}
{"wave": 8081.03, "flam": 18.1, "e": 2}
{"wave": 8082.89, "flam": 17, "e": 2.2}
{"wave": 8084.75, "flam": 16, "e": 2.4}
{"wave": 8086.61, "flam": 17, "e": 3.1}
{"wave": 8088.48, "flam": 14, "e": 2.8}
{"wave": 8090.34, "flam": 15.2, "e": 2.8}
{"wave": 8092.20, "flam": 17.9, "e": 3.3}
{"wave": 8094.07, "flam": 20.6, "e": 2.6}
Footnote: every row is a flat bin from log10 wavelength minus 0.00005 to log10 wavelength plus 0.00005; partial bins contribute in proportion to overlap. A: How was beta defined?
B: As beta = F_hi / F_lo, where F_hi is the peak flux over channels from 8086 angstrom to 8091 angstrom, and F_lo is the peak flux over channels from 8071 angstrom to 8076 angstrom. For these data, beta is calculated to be 0.93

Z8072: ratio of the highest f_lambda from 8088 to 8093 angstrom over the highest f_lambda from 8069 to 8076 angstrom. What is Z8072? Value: 0.98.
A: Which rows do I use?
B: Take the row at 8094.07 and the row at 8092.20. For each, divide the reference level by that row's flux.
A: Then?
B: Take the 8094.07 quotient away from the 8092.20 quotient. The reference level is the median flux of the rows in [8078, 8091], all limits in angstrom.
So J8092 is 0.12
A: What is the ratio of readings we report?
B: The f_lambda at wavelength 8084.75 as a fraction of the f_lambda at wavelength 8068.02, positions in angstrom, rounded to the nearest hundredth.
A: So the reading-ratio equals 1.03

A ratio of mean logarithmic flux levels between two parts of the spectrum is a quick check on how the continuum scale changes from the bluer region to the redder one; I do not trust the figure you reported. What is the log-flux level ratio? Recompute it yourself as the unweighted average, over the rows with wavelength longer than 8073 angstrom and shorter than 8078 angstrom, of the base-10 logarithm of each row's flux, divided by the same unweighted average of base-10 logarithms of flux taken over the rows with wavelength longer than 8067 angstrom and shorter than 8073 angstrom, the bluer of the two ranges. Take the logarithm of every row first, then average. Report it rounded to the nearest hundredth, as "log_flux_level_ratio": 1.04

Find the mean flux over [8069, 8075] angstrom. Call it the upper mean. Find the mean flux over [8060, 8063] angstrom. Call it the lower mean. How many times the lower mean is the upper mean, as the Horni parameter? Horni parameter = 0.84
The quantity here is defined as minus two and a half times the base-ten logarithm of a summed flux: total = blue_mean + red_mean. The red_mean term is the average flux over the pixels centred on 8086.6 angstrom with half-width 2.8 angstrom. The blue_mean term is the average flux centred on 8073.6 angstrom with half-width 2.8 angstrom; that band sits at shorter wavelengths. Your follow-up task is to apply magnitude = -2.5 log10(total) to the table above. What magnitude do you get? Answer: -3.79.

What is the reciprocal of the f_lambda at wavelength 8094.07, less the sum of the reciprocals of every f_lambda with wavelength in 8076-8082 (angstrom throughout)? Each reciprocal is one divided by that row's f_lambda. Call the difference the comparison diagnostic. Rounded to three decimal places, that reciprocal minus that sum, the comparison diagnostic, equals -0.131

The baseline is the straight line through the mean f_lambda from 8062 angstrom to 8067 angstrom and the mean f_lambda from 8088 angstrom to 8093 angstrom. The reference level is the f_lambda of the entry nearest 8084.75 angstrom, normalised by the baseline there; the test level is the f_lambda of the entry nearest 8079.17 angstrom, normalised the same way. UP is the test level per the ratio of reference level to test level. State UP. 0.7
